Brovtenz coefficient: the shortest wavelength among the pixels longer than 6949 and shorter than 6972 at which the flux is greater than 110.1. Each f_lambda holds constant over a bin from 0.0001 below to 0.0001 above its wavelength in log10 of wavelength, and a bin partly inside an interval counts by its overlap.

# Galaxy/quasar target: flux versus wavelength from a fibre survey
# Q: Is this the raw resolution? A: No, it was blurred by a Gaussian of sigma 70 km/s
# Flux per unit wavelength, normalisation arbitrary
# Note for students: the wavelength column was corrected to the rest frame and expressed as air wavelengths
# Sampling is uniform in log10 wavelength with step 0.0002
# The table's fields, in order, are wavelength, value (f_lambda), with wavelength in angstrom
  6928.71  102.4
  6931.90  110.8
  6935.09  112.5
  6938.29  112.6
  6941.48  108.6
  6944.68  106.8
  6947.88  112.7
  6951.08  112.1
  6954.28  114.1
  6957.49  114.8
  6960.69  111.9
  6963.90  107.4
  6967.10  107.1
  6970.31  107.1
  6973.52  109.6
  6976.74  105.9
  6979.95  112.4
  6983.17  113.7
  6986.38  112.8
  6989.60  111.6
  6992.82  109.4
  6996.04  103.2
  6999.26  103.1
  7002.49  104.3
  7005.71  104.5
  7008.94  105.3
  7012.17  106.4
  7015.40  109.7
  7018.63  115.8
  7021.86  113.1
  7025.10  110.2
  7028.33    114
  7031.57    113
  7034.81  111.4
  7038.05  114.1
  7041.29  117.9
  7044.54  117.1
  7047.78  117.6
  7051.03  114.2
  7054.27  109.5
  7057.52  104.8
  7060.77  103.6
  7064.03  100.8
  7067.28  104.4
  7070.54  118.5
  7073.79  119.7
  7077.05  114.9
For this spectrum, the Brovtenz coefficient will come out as 6951.08 angstrom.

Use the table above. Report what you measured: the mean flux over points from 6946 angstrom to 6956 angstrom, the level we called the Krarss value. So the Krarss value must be 113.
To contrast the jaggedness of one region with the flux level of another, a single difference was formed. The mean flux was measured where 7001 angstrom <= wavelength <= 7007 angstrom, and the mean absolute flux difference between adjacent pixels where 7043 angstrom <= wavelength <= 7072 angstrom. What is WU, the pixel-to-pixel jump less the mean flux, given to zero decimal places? -100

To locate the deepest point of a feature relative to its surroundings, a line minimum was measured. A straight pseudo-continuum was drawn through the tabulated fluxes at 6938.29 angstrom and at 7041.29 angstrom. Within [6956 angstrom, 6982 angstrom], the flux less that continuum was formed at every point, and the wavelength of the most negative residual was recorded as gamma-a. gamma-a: 6976.74 angstrom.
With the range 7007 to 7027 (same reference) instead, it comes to 7008.94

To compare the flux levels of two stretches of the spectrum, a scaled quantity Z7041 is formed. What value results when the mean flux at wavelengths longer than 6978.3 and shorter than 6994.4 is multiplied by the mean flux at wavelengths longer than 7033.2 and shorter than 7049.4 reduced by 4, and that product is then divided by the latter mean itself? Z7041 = 108.1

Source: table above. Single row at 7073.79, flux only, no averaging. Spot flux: 119.7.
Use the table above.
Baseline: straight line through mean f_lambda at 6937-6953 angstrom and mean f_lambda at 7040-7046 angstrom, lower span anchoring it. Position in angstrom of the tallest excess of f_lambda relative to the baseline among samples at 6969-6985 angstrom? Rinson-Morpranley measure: 6983.17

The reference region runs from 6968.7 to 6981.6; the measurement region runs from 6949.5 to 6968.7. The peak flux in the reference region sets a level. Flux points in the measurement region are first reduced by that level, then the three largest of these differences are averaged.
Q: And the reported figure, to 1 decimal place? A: 1.3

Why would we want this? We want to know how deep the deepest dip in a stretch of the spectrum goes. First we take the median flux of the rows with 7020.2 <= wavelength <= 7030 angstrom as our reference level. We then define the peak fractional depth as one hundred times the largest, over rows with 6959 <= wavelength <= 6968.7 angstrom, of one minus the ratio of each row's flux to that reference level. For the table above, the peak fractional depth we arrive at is 5.3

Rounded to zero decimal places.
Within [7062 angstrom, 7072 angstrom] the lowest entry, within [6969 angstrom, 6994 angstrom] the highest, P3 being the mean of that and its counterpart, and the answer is 107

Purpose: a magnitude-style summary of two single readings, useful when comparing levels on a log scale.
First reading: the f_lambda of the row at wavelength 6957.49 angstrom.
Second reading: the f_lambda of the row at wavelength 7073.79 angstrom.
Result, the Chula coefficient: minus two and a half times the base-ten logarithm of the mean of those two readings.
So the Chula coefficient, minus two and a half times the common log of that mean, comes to -5.17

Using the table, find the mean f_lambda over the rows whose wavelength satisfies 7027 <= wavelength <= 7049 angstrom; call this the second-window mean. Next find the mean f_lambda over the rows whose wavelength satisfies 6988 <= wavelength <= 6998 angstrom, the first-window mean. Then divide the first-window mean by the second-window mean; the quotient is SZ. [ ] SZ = 0.94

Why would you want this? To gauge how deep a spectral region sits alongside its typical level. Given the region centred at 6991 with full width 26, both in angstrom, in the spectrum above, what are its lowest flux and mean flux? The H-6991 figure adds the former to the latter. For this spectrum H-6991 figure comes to 212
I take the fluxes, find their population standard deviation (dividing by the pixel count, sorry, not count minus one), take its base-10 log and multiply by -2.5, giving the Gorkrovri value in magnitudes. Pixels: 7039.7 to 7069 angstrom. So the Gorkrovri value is -2.0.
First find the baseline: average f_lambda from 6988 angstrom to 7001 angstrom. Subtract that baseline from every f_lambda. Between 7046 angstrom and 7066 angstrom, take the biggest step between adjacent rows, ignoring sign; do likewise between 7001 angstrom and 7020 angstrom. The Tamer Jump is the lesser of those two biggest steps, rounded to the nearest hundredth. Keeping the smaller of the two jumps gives 4.70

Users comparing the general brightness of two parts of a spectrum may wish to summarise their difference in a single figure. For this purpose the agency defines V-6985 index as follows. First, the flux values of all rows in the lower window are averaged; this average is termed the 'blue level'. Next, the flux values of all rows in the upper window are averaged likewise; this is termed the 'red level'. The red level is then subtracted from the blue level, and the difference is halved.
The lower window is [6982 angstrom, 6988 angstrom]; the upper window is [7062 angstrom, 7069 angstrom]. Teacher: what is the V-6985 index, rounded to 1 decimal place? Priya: 5.3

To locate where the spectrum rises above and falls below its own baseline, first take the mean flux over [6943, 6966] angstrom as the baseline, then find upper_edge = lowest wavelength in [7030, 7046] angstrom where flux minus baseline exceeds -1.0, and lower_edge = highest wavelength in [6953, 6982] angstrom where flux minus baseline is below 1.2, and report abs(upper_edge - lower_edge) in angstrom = 51.6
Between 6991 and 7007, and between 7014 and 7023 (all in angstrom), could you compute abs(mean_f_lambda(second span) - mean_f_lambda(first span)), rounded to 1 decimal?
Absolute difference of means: 8.0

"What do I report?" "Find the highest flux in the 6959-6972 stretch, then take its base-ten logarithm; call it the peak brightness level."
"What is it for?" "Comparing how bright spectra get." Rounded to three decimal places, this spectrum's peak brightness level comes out 2.049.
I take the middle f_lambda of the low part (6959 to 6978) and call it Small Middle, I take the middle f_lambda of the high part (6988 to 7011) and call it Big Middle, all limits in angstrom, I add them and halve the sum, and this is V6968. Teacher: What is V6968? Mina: 106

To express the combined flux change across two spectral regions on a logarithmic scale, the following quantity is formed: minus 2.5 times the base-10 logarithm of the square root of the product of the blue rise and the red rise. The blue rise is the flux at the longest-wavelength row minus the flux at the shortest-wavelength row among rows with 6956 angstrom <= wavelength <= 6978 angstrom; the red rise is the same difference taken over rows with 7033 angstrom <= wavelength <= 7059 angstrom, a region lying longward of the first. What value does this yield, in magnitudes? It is -2.2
